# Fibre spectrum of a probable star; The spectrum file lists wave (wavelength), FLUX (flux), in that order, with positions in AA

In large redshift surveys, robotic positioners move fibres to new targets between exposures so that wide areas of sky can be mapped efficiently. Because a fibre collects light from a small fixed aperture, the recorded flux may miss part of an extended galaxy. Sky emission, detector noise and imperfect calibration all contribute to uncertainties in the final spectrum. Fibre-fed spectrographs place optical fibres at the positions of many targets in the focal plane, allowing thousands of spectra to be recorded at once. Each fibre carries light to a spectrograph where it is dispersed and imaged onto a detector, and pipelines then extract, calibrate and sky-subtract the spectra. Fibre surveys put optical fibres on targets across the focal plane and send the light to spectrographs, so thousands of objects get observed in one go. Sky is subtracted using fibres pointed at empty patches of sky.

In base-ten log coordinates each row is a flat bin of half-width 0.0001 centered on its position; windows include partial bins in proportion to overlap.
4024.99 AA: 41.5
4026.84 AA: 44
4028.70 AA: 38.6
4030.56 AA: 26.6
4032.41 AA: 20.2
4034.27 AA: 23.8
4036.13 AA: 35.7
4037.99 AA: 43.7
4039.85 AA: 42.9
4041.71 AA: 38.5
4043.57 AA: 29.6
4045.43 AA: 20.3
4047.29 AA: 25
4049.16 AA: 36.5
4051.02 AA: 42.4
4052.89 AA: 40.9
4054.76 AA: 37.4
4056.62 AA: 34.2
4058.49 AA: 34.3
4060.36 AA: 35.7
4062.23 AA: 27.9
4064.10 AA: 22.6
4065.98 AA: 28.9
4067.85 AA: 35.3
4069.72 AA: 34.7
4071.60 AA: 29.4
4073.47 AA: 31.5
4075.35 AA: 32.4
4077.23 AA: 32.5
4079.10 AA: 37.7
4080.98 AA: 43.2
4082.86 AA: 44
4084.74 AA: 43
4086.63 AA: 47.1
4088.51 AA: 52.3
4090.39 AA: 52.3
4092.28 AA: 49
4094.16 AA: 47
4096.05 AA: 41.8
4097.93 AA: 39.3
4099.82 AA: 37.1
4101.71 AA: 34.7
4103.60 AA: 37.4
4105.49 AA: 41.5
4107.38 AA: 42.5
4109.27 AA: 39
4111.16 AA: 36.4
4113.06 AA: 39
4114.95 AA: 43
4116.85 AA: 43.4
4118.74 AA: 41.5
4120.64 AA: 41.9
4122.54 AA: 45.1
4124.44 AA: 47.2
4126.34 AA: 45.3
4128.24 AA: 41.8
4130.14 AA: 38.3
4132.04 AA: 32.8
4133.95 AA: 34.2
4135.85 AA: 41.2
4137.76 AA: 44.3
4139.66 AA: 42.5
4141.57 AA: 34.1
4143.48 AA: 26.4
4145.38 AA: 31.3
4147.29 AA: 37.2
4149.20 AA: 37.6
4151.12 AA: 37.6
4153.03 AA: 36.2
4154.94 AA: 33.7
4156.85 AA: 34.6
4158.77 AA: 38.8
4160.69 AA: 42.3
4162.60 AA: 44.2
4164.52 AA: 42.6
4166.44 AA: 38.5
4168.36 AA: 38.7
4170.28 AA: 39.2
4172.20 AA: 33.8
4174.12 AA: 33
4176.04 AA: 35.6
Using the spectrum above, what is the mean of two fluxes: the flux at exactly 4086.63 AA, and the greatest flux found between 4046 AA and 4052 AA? 45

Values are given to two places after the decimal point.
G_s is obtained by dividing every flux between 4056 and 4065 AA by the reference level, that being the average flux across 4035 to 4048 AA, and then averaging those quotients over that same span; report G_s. 0.92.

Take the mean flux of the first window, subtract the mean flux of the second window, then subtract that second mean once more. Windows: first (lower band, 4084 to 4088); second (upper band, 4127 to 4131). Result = -35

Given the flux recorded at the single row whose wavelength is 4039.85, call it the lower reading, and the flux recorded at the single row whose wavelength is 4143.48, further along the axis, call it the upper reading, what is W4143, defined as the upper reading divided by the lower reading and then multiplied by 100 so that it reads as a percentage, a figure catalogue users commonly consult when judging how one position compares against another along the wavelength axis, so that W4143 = 62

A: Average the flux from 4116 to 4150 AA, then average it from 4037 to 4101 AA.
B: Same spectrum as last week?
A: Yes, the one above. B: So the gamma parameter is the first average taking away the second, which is 2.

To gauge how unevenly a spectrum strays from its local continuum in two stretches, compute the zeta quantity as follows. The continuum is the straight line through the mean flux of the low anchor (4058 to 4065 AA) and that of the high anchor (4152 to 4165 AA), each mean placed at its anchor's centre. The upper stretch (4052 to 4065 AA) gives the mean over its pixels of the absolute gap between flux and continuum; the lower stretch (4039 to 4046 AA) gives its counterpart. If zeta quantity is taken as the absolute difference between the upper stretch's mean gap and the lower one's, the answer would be 2.3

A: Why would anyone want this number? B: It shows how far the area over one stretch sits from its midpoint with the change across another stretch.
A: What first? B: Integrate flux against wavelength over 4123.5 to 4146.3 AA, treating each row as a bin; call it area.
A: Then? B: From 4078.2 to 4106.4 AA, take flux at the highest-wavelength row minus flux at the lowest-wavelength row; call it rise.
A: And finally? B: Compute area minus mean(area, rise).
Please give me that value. 435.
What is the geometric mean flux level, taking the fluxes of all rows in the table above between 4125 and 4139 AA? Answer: 39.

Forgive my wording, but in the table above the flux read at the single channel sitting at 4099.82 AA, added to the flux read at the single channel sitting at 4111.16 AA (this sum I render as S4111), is 73.5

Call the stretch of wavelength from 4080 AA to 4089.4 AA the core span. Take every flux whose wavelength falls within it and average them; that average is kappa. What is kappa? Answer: 46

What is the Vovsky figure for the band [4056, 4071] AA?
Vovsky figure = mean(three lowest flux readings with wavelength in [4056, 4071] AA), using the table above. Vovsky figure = 26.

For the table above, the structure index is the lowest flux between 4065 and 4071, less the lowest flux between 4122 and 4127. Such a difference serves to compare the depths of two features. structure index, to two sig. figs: -16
